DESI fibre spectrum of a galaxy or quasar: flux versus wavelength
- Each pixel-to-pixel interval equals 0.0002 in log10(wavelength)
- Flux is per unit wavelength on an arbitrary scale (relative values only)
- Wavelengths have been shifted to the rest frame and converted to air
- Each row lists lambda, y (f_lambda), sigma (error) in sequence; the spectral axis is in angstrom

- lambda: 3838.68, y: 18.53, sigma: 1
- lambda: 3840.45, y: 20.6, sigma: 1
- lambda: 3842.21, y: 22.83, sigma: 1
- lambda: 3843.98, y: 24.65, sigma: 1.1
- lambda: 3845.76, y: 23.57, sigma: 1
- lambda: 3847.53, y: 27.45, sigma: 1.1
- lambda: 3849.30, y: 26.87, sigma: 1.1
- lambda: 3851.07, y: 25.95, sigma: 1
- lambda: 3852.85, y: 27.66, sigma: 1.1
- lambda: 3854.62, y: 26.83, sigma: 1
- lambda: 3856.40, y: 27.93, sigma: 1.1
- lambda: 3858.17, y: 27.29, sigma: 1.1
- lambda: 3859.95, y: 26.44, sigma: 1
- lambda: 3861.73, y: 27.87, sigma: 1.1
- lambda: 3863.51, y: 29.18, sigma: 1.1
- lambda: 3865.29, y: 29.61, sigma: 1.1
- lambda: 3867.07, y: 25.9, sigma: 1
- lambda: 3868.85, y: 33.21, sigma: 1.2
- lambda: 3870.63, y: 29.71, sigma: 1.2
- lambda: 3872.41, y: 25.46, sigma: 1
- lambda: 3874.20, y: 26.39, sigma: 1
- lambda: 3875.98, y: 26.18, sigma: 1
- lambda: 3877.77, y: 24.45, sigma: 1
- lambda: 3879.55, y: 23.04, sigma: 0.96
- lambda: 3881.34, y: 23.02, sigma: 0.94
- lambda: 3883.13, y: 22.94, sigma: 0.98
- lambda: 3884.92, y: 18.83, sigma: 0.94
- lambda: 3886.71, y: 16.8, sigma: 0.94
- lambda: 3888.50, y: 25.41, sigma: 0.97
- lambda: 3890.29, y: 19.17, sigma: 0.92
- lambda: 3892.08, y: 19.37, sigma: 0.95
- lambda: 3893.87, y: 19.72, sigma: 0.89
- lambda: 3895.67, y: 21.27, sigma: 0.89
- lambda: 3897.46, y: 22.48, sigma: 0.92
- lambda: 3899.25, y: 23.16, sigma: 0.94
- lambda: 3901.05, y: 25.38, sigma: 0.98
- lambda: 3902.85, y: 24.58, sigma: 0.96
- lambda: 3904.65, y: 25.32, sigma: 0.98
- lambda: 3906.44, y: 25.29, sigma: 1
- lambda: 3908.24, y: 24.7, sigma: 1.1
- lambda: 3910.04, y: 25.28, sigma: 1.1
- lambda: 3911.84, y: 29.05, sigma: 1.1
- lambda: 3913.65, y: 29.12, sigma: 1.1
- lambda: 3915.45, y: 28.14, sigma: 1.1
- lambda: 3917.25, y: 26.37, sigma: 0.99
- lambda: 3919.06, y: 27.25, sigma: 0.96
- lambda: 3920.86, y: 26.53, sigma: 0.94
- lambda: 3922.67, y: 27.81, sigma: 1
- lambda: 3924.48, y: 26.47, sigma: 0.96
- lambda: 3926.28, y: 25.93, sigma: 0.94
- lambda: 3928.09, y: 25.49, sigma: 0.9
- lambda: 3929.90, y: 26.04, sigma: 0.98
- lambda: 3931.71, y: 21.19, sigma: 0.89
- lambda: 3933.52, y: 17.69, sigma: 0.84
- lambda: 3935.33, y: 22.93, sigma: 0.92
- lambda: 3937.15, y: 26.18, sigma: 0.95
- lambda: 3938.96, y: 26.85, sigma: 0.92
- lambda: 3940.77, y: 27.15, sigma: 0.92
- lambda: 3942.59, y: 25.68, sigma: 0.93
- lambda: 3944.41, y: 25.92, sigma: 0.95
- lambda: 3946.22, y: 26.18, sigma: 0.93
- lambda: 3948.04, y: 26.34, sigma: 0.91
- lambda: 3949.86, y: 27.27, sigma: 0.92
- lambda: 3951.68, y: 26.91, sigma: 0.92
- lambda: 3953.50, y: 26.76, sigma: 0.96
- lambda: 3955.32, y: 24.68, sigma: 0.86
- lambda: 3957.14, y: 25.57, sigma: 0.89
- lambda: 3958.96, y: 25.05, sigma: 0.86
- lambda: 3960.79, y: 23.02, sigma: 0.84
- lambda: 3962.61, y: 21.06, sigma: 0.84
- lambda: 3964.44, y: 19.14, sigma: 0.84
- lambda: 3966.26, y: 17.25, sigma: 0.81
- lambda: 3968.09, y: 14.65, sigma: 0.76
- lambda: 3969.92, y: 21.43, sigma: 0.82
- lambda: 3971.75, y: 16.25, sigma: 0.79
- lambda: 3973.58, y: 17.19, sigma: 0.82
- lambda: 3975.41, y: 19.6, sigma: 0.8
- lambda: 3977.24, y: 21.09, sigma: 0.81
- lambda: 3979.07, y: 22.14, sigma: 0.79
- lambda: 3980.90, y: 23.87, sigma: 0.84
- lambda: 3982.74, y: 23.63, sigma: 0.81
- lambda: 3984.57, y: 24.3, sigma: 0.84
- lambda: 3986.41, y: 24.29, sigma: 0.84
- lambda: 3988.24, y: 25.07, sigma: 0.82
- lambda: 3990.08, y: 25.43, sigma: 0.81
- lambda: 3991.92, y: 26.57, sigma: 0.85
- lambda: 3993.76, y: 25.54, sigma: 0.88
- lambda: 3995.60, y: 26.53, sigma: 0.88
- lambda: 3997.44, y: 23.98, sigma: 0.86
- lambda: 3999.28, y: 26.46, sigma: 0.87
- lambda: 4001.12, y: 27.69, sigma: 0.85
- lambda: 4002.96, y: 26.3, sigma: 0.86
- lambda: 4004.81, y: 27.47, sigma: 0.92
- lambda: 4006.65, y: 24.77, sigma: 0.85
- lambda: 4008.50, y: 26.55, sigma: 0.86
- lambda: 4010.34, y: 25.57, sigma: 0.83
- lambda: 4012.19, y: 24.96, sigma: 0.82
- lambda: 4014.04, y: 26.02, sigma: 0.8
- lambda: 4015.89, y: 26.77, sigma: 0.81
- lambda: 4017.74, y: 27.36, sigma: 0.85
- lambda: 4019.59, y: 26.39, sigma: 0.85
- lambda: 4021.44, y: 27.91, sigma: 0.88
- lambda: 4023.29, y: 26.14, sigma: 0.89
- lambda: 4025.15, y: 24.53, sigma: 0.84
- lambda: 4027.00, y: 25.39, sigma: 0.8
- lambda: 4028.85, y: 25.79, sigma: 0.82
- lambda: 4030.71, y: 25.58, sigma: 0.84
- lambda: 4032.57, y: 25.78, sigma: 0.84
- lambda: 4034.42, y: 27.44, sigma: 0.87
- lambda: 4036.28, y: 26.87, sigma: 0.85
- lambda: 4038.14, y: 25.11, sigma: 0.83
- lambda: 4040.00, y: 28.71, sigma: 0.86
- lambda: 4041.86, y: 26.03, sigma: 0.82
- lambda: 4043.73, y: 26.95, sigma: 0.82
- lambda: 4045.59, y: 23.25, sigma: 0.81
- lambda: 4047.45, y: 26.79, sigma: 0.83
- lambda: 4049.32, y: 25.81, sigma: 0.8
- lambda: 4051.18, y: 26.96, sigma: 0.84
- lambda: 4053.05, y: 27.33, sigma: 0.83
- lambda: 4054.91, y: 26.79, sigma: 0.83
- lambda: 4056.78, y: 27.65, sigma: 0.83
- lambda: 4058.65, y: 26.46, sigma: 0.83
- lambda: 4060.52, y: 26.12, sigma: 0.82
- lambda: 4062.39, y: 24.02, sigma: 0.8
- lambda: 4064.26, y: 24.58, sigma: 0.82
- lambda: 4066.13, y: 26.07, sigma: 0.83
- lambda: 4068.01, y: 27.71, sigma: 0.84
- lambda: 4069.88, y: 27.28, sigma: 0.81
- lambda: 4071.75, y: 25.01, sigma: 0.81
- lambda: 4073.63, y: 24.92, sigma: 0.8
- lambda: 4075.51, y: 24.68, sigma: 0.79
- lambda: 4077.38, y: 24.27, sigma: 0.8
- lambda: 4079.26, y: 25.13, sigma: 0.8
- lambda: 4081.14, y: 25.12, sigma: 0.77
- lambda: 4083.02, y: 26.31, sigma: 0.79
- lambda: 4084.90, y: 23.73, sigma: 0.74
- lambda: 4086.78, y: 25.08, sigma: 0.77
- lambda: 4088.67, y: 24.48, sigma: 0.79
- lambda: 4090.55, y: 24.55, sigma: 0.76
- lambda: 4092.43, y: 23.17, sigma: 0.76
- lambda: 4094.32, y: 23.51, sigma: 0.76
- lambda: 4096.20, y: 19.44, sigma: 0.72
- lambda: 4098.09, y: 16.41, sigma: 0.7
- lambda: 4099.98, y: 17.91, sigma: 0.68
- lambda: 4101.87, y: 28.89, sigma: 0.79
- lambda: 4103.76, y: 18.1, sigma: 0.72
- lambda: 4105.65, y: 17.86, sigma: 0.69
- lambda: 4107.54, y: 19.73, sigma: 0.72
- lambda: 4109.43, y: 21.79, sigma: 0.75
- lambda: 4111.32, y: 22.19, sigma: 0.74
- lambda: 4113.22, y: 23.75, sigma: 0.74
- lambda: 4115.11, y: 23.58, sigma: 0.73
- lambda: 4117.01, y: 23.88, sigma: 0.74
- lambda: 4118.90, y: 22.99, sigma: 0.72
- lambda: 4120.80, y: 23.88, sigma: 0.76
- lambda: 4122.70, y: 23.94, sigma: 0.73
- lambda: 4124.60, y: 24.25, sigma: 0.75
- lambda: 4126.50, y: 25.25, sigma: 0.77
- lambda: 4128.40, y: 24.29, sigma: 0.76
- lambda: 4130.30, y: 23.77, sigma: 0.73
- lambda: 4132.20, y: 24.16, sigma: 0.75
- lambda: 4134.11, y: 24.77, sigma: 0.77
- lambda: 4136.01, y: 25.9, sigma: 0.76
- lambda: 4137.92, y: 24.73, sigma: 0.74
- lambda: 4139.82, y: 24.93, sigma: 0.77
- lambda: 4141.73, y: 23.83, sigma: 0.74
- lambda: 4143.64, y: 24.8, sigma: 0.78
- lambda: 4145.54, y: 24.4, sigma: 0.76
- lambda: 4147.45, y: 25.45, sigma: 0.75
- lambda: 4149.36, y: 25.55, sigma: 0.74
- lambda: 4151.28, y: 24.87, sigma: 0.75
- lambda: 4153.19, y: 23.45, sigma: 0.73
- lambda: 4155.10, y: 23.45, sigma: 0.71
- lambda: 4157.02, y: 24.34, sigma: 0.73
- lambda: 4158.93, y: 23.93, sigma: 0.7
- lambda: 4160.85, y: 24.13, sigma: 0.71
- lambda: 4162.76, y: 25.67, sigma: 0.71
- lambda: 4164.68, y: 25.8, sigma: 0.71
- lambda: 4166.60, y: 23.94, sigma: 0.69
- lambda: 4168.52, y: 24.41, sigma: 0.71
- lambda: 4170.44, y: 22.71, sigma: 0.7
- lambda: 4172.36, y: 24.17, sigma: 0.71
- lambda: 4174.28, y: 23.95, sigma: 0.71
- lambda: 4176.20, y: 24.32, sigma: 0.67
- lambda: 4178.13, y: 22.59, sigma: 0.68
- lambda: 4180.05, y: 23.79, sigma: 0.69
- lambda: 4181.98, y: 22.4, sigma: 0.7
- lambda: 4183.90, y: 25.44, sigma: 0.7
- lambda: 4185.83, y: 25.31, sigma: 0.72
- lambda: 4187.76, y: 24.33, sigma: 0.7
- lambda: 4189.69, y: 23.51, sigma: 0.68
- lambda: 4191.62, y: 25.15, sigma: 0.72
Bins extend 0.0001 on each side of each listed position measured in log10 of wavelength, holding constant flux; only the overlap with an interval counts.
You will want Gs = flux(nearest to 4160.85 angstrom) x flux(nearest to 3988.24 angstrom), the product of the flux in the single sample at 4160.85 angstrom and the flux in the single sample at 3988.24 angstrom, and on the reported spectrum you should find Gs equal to 605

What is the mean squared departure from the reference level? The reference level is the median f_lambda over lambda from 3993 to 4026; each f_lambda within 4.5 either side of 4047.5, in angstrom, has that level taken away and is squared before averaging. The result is 2.2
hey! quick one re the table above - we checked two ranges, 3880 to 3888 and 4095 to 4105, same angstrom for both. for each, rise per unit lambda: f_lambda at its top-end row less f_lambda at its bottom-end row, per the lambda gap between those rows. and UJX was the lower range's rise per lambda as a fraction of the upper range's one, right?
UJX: 6.5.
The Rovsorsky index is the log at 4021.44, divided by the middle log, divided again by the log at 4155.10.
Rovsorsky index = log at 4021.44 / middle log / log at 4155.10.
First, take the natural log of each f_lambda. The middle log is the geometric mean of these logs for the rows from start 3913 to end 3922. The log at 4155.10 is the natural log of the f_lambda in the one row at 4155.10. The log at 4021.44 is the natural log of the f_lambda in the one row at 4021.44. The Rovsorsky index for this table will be 0.319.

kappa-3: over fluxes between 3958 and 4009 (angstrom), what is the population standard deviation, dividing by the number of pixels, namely 3.5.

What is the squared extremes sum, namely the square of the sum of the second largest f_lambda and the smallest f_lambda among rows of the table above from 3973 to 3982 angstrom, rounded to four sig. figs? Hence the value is 1547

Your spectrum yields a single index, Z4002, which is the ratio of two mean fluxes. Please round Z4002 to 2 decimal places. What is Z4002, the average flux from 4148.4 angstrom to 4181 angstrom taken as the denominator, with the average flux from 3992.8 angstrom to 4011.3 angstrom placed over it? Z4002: 1.08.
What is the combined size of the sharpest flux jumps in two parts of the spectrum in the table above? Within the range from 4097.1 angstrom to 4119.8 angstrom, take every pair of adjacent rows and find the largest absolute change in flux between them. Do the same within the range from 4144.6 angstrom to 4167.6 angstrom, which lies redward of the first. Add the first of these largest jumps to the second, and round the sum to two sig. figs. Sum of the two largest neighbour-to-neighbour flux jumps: 13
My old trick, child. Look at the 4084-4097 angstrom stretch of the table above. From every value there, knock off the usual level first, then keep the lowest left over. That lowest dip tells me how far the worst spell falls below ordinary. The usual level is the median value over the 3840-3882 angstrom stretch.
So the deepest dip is -7.0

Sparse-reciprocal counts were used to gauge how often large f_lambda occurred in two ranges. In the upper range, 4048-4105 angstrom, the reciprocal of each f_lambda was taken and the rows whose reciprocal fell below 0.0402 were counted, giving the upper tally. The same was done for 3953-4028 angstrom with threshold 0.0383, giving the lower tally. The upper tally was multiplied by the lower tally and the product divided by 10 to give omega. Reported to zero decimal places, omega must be 22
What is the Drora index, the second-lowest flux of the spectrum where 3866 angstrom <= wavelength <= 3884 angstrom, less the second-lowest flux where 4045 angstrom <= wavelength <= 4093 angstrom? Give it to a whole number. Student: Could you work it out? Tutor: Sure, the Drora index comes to 0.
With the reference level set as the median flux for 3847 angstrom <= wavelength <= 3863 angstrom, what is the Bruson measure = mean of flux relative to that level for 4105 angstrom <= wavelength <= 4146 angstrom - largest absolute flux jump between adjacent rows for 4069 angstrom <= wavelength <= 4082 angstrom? -1.4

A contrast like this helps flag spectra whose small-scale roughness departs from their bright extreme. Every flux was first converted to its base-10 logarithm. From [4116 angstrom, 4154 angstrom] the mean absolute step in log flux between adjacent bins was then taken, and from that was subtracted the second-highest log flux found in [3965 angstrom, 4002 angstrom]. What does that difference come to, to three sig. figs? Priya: -1.41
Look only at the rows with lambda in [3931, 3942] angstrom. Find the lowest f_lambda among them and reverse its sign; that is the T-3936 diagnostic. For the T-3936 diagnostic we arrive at -18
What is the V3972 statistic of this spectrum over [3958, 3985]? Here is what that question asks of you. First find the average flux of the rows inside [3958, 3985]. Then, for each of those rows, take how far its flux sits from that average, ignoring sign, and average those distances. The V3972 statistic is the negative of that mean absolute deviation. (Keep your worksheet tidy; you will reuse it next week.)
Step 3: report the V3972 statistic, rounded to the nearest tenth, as -2.6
